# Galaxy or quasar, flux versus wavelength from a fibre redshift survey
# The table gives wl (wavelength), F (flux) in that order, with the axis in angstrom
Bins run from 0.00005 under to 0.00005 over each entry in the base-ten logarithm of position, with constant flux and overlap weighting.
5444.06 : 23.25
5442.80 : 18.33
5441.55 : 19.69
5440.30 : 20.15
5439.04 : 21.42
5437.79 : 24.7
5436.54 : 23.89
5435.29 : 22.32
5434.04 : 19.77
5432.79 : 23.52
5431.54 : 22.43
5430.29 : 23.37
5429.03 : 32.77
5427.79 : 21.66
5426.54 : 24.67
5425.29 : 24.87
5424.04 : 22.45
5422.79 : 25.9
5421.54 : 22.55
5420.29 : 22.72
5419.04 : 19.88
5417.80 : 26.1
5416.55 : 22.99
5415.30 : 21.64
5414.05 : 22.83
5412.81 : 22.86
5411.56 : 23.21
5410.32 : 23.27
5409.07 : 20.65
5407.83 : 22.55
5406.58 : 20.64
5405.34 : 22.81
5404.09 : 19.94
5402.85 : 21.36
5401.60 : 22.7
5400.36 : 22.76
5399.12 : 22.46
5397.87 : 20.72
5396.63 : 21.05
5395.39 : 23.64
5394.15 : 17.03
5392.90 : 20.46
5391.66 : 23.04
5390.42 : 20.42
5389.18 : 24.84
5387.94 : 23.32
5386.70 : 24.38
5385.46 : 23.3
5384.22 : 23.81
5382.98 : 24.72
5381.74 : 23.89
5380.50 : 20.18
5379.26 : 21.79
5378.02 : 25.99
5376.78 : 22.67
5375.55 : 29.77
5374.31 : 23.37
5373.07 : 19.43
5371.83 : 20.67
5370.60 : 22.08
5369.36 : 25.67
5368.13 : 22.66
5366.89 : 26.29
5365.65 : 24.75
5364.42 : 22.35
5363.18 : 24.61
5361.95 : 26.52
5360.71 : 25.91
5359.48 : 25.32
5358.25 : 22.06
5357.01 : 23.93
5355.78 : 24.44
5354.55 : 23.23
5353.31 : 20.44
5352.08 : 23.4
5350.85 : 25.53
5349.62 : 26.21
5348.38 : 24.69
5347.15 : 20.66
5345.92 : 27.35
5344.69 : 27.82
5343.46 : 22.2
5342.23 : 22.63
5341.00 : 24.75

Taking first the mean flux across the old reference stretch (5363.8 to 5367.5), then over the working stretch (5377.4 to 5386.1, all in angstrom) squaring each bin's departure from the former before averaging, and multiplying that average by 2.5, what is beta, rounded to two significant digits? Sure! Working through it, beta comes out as 11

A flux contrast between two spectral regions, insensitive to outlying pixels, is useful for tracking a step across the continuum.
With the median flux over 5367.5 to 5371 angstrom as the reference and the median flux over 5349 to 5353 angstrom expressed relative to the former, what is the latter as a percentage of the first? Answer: 113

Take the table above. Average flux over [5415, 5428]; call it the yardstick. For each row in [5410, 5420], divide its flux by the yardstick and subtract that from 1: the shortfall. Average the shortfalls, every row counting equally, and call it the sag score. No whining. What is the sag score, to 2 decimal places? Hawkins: 0.02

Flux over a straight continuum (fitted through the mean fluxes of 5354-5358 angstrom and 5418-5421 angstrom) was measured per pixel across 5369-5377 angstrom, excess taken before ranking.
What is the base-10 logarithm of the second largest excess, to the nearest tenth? 0.4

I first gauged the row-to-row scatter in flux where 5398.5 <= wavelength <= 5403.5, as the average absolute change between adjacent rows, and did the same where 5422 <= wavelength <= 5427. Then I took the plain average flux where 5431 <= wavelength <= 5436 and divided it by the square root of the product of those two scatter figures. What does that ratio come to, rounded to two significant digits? 21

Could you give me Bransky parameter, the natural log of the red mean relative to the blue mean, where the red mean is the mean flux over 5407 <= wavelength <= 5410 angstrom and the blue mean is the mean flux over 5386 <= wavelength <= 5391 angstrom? -0.07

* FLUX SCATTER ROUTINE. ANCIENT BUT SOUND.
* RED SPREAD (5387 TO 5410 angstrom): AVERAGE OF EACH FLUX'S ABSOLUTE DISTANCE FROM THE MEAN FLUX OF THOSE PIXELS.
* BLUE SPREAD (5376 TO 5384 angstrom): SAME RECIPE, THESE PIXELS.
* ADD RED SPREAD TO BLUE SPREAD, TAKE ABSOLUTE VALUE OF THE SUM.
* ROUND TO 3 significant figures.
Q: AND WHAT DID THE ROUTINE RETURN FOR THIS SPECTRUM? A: 3.10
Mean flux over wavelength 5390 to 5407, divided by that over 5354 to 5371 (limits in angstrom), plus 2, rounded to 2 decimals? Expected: 2.88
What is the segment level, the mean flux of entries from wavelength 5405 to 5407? 21.7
